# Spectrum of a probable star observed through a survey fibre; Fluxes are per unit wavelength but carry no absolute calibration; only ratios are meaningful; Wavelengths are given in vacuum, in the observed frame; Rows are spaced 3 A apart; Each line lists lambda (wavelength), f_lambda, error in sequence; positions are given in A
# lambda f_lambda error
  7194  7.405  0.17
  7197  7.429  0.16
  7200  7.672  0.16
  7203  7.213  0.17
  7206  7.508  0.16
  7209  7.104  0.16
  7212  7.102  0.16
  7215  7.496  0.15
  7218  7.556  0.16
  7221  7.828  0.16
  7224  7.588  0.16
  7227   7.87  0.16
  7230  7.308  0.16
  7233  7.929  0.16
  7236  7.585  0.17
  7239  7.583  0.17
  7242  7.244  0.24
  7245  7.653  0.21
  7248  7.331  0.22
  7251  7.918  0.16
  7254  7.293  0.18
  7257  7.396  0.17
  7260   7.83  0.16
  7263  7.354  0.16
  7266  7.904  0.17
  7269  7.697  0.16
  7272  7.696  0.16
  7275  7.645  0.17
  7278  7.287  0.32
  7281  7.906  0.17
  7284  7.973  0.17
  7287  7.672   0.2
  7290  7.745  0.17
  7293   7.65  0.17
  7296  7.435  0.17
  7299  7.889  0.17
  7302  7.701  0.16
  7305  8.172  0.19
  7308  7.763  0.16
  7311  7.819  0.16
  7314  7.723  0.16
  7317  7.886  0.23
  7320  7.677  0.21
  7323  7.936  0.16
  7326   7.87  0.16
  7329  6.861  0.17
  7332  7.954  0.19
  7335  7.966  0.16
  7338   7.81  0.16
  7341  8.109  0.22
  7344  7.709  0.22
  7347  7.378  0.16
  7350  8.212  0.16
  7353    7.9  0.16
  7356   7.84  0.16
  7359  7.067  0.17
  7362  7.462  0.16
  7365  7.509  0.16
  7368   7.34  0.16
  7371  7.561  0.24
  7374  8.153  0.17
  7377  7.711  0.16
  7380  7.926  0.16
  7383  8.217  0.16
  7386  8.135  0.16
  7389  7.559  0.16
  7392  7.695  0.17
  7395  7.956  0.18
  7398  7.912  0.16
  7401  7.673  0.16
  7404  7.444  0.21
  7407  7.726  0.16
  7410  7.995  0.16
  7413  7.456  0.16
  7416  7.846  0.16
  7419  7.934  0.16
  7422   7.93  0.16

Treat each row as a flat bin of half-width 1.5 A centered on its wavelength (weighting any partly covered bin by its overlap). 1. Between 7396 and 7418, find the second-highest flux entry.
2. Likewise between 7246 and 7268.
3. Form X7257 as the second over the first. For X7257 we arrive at 1.00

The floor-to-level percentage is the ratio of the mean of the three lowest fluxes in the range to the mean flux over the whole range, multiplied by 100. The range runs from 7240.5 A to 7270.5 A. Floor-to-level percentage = 96.4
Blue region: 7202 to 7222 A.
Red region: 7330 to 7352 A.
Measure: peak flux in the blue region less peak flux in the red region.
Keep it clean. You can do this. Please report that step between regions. -0.4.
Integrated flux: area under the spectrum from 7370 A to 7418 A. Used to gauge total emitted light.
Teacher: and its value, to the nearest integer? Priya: 375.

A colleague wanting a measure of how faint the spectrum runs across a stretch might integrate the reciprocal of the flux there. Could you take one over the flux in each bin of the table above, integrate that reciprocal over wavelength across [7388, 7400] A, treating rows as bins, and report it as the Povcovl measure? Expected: 1.54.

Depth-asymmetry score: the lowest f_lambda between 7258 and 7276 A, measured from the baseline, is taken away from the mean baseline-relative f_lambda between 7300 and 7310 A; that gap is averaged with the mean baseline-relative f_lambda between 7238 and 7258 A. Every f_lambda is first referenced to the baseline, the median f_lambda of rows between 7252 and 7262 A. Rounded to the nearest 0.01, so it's 0.31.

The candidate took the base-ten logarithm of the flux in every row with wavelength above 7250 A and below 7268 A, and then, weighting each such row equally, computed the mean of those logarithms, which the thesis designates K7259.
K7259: 0.881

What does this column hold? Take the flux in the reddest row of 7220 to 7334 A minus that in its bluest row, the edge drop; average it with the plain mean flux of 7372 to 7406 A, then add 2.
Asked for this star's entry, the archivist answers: 5.99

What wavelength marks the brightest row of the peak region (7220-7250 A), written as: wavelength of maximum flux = 7233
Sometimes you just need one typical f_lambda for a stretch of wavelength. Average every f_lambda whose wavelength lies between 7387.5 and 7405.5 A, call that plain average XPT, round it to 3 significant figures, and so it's 7.71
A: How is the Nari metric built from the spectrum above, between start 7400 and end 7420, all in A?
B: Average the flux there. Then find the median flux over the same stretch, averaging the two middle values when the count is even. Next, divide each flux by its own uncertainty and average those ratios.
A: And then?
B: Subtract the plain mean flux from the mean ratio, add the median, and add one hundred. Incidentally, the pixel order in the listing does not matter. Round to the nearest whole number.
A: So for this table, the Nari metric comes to 147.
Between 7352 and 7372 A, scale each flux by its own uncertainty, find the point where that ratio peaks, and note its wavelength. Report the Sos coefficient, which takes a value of 7353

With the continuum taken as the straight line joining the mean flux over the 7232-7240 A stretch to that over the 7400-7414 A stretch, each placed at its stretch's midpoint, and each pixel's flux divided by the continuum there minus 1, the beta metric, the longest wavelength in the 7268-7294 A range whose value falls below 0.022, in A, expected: 7293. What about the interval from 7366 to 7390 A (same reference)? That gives 7389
